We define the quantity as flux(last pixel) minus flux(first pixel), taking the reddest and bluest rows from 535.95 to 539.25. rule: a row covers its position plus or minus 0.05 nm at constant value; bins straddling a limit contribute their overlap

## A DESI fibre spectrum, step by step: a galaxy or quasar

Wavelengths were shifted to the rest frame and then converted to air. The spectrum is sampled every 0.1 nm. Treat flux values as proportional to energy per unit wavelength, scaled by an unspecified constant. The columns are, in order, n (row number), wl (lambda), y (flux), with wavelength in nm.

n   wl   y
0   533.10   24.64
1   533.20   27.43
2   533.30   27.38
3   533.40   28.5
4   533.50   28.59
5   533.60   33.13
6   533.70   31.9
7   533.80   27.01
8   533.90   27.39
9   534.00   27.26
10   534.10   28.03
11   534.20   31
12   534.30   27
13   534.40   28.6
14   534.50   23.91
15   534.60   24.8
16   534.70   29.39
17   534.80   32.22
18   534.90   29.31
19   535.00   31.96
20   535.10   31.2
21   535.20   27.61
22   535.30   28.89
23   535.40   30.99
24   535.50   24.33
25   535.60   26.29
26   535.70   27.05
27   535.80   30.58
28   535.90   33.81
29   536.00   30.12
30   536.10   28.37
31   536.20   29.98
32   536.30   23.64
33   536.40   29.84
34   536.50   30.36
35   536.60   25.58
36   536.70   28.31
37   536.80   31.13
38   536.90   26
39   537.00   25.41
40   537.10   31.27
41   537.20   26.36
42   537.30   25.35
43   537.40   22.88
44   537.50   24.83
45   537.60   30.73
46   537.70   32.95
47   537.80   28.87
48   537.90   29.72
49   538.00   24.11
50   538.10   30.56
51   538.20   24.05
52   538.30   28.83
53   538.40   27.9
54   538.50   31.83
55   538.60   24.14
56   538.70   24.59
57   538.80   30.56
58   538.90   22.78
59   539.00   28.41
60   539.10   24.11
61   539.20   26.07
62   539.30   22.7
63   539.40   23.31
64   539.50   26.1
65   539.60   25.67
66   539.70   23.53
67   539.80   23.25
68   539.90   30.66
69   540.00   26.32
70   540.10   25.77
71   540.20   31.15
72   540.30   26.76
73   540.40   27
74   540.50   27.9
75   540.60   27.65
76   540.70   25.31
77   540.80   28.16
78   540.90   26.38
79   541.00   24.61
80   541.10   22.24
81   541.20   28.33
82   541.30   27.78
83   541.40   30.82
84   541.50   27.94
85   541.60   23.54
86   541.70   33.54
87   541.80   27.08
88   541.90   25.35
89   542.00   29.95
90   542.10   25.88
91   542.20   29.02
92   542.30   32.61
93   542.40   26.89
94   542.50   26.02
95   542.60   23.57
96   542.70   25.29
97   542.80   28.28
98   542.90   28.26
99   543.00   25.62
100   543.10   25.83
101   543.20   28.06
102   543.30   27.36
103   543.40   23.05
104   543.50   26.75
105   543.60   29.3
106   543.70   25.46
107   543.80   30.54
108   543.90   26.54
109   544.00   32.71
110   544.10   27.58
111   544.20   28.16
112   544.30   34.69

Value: -4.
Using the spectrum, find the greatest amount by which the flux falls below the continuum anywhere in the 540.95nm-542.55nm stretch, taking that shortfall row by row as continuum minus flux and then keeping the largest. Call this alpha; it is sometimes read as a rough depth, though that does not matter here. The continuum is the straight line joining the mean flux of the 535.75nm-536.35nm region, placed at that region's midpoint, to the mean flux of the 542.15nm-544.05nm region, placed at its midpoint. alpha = 5.8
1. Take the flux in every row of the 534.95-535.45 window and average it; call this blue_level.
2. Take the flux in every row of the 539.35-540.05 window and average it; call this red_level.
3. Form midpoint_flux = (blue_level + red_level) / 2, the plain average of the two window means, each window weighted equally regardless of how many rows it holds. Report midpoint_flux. 27.8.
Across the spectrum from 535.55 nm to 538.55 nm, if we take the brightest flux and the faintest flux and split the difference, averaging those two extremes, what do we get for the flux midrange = 28.3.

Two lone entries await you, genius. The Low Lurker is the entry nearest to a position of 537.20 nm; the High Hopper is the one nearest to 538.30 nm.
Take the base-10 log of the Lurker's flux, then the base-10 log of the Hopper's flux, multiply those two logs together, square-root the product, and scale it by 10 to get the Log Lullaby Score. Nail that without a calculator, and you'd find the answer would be 14.4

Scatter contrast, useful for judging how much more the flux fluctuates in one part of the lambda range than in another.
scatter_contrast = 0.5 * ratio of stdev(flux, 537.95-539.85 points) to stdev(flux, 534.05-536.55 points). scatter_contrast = 0.54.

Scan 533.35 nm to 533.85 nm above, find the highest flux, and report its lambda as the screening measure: 533.60 nm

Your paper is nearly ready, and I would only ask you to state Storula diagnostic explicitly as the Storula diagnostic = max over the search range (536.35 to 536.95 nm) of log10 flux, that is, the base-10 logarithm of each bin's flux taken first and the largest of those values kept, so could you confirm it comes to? 1.49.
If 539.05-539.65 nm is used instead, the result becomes 1.42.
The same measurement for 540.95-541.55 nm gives 1.49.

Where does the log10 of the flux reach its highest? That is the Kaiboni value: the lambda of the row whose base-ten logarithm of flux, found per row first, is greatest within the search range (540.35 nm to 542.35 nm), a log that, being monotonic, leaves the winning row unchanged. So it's 541.70 nm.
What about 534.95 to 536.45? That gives 535.90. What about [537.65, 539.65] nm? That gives 537.70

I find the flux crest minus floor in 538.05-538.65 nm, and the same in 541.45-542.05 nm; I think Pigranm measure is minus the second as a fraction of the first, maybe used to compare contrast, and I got -1.3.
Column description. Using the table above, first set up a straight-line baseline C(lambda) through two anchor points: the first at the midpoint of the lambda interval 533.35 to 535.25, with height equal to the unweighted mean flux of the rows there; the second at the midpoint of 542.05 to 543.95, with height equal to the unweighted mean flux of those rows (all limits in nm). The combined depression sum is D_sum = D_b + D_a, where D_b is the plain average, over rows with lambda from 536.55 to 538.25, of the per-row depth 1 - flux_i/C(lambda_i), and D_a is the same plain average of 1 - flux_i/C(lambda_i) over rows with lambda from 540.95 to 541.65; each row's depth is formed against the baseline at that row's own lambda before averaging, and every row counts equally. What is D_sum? 0.060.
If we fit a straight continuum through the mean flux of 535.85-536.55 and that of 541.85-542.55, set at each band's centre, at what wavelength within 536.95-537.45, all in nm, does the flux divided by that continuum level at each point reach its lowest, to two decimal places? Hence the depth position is 537.40 nm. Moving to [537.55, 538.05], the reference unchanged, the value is 538.00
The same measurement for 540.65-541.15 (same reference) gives 541.10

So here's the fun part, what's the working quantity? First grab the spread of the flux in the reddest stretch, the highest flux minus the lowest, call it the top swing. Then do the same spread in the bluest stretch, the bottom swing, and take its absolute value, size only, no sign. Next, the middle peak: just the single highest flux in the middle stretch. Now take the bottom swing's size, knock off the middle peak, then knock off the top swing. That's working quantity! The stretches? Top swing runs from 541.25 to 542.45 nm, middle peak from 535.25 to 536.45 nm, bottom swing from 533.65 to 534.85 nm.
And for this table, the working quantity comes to -35.5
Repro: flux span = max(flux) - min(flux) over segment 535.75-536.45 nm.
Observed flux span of 10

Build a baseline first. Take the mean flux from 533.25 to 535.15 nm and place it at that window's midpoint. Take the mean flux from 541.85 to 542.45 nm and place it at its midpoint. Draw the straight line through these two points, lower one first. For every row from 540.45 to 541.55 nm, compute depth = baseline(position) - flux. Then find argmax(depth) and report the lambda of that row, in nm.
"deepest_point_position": 541.10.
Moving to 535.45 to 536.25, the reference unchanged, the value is 535.50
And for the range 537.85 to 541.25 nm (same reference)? 541.10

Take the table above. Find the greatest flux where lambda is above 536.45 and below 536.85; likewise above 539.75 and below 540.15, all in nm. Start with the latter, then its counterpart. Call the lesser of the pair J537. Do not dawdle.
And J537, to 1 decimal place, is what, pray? 30.7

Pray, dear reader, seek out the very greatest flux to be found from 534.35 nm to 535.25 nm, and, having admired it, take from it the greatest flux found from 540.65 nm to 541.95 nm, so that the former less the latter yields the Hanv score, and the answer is -1.3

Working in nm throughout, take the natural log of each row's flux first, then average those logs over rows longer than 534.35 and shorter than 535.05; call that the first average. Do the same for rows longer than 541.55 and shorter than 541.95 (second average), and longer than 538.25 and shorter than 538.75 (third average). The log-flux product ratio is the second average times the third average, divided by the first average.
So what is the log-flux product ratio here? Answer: 3.26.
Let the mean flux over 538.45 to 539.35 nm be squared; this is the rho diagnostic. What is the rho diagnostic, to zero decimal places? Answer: 683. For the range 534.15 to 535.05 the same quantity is 823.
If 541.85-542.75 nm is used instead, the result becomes 739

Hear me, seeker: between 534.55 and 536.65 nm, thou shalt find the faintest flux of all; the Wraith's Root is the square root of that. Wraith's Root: 4.86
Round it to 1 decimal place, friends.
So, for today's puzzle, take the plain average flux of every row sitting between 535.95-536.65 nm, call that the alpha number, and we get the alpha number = 28.3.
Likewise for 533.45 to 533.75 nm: 31.2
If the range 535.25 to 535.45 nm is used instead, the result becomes 29.9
